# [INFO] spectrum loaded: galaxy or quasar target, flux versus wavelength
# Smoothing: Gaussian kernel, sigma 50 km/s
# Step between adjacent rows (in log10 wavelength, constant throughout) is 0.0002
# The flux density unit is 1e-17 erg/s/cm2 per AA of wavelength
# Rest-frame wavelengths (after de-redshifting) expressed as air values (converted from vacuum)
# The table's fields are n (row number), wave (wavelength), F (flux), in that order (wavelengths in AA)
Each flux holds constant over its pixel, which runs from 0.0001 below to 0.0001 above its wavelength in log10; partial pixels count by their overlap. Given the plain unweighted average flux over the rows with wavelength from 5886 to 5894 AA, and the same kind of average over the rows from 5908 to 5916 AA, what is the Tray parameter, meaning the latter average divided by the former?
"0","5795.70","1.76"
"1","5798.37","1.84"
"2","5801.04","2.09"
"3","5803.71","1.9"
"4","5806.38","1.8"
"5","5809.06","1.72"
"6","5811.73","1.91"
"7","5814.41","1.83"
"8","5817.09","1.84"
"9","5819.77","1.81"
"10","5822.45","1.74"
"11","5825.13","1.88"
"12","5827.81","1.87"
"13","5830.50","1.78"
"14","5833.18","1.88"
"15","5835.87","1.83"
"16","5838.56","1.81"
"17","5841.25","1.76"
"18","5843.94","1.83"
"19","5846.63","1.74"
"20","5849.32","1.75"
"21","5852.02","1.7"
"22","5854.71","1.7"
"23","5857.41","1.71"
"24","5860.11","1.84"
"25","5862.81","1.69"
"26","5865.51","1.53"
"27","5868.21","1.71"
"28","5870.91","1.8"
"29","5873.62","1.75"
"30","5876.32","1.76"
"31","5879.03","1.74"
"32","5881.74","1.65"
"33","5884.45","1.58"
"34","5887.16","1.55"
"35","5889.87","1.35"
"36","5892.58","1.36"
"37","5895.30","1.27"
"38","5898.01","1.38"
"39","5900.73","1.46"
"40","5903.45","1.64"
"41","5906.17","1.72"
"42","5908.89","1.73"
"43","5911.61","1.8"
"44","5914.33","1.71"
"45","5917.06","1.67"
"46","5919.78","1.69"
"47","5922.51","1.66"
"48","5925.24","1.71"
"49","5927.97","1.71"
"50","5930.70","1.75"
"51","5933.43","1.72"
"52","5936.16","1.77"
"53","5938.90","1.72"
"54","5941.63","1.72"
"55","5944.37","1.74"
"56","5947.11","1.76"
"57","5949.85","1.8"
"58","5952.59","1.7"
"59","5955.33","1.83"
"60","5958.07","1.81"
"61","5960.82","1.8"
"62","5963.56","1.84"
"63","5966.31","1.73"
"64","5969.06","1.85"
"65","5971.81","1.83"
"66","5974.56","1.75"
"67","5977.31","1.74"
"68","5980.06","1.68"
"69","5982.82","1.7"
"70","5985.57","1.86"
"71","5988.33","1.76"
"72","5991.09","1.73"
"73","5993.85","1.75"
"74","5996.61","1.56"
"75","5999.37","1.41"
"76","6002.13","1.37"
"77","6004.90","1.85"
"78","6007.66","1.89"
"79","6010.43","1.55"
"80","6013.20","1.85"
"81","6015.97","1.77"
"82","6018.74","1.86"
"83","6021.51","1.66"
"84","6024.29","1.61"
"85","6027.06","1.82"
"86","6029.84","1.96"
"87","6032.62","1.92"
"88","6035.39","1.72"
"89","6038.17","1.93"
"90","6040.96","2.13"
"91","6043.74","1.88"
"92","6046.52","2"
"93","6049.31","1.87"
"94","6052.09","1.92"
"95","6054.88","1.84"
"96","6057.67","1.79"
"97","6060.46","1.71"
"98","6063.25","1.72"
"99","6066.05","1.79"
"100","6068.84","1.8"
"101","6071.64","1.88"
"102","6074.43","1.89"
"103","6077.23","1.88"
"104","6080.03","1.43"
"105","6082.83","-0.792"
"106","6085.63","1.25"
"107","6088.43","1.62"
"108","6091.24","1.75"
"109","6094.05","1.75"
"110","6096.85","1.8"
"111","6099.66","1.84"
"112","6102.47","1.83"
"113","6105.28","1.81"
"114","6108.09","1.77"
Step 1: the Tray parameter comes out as 1.23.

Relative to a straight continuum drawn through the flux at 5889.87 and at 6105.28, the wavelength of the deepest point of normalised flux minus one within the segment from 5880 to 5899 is 5895.30 AA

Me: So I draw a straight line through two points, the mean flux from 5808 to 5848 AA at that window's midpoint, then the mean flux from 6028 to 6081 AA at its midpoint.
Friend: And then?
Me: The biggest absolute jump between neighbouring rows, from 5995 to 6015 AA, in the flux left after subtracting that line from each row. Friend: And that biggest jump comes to 0.48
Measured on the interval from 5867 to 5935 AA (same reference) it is 0.20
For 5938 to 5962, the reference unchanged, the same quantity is 0.13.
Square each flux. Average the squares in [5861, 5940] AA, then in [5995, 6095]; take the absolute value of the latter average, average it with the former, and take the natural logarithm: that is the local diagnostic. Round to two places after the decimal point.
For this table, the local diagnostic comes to 1.06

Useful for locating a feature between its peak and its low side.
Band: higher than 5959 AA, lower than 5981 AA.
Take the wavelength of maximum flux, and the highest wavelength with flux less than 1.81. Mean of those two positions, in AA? 5974.6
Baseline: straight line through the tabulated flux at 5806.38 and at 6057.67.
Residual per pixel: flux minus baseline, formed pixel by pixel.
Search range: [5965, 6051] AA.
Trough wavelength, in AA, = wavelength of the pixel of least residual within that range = 6002.13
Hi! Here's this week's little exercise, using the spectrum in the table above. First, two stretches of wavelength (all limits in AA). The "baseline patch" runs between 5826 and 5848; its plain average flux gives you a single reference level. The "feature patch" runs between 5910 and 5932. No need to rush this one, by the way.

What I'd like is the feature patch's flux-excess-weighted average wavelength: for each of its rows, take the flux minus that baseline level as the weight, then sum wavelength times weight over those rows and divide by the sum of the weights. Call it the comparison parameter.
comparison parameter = 5921.6 AA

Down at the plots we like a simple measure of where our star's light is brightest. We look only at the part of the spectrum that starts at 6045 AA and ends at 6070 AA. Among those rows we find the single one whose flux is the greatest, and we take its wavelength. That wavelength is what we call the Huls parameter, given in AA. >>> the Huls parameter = 6046.52 AA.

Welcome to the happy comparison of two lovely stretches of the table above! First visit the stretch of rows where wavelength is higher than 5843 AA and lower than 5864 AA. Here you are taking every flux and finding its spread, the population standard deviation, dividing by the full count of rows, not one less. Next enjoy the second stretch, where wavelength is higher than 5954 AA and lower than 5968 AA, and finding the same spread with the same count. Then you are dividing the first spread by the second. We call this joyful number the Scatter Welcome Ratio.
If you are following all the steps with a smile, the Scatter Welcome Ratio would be 1.4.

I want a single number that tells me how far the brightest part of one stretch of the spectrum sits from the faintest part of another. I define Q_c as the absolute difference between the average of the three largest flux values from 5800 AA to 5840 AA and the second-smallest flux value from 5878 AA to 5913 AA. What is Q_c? 0.62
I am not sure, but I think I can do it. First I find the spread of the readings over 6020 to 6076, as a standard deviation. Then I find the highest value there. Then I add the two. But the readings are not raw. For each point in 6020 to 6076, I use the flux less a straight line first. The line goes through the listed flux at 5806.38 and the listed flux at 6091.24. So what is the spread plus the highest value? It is 0.49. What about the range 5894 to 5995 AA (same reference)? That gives 0.21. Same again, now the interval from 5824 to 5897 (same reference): 0.24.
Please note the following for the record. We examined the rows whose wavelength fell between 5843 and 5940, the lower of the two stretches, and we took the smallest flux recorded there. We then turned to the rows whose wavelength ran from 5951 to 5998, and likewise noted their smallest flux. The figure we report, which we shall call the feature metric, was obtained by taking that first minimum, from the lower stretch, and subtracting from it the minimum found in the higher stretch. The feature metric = -0.29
